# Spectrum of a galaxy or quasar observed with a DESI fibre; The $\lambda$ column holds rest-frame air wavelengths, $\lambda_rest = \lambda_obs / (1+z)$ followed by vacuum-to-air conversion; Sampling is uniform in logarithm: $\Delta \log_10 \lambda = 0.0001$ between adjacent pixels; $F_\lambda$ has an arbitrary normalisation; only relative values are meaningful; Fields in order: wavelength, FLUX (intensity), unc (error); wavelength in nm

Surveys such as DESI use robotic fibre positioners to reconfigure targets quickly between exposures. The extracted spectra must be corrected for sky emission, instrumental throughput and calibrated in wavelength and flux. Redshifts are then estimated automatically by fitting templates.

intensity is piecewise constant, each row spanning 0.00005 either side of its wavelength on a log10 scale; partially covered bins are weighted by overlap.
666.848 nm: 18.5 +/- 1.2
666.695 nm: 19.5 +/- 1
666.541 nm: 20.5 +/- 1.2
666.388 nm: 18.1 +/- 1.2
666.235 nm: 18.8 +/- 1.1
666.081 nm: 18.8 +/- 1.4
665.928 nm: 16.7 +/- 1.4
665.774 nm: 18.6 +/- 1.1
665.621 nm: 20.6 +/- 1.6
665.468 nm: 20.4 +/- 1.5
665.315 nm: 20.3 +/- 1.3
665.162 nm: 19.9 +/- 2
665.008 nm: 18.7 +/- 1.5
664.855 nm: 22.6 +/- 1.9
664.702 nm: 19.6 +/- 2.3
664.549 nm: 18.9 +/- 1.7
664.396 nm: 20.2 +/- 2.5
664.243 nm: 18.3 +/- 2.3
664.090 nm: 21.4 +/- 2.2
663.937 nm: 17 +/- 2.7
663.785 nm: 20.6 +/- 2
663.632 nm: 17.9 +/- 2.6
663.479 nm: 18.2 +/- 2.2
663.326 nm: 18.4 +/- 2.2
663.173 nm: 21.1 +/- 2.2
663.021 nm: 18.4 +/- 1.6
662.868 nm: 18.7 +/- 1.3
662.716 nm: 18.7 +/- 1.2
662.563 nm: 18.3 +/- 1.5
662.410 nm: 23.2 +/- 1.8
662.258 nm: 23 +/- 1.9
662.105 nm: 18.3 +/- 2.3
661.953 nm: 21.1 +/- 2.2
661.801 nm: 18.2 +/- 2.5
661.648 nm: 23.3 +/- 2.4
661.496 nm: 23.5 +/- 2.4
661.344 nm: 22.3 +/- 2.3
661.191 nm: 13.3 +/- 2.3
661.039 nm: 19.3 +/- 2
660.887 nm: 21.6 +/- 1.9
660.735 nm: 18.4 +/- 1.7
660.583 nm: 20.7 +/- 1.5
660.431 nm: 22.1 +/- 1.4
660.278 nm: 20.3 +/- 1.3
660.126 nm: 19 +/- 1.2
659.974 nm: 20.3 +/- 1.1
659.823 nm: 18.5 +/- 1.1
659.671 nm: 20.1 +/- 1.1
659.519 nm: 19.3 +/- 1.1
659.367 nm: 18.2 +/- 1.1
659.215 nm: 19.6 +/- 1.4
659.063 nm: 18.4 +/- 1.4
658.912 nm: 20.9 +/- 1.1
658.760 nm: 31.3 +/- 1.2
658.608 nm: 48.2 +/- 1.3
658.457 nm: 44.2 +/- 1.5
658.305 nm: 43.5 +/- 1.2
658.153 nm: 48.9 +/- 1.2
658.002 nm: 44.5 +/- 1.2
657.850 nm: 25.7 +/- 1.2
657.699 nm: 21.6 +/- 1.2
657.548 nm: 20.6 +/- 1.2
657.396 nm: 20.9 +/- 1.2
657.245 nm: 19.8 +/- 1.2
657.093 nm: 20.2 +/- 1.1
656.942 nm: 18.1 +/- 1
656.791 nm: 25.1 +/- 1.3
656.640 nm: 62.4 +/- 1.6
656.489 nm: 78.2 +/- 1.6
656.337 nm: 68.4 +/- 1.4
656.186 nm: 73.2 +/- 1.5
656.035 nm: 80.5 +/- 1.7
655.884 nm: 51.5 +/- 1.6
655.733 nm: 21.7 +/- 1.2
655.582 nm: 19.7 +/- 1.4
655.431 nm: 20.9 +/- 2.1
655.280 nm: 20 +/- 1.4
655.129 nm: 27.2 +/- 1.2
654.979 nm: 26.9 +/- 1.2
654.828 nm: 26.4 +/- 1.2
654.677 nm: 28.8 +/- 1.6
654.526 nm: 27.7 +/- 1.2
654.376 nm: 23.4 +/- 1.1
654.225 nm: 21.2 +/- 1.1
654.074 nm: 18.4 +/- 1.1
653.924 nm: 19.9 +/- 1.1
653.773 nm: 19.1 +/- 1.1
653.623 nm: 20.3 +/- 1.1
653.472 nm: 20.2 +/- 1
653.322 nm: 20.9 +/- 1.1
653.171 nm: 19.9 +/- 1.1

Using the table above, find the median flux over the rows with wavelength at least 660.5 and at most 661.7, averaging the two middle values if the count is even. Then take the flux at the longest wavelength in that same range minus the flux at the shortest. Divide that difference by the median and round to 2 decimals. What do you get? 0.12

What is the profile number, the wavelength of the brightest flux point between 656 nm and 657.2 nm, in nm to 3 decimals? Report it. 656.035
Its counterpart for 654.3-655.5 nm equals 654.677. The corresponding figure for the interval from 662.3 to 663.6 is 662.410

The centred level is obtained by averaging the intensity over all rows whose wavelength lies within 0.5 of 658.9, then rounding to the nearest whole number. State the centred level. 29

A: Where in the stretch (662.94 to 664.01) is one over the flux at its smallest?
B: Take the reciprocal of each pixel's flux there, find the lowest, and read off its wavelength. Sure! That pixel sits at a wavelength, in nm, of 663.173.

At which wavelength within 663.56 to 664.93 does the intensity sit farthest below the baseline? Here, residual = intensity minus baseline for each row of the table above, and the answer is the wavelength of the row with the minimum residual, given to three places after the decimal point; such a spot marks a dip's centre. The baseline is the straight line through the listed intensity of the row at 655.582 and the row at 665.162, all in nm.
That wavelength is 663.937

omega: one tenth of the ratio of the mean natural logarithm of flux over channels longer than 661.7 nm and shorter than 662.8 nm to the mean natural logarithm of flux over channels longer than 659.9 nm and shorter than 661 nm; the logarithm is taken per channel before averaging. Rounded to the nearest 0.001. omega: 0.100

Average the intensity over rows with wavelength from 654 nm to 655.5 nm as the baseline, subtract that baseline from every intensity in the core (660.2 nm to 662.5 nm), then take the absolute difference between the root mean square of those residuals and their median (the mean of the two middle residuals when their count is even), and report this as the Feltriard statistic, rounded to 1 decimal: 7.4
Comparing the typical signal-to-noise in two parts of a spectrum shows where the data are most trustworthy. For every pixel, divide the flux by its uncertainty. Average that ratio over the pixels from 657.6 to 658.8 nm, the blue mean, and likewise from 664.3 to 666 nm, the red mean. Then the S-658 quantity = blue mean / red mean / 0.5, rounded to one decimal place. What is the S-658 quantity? 5.1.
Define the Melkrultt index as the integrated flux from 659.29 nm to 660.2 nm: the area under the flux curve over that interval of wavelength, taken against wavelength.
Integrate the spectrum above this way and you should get 17.5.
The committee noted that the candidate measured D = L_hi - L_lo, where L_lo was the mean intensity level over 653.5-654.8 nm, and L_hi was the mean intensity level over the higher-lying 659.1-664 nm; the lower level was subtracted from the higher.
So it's -3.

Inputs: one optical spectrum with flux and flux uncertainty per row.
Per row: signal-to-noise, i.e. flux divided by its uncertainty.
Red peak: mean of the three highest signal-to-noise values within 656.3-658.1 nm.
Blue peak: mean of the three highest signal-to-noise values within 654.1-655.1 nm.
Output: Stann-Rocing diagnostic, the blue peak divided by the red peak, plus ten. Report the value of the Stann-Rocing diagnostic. 10.5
